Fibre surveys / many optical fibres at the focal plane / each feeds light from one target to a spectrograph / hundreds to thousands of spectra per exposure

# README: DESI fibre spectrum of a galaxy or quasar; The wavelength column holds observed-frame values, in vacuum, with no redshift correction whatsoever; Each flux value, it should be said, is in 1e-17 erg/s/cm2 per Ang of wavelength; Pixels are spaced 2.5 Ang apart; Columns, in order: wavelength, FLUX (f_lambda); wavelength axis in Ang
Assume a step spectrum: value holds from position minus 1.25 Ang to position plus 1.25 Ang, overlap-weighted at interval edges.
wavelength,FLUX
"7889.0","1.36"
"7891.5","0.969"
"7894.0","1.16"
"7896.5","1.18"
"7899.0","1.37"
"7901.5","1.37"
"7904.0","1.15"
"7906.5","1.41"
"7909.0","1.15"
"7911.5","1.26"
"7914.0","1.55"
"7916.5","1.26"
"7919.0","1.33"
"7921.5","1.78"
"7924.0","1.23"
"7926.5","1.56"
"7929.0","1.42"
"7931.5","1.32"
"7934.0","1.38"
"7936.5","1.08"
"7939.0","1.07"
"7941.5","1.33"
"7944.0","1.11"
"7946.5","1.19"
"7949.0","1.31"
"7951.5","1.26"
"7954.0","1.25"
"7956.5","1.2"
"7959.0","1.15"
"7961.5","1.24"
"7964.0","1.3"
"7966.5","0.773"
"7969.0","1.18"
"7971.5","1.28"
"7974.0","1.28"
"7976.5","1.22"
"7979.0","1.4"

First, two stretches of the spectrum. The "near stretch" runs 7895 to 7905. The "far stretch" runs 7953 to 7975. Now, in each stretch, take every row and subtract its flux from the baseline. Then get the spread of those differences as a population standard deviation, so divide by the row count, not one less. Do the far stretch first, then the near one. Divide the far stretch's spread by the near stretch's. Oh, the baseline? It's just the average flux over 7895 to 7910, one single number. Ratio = 1.5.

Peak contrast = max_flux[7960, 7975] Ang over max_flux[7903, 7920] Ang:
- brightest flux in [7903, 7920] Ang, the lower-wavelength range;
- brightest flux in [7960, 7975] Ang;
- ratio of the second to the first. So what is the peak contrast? 0.84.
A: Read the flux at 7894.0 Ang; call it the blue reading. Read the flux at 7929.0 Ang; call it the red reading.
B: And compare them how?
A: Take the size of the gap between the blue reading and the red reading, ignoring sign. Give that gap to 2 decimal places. 0.26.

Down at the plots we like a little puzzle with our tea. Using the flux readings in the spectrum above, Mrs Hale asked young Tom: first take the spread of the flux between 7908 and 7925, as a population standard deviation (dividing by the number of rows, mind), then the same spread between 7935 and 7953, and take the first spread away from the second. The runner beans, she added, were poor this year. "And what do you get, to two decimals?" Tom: -0.10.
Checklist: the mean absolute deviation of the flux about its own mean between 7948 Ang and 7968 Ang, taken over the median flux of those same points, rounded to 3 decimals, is 0.090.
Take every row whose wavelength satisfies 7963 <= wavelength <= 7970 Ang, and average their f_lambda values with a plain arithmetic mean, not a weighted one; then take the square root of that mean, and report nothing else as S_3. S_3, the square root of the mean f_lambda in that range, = 1.04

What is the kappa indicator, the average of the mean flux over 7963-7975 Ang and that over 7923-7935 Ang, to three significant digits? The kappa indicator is 1.27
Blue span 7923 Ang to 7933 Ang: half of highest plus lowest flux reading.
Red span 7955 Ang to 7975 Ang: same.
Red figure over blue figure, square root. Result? 0.86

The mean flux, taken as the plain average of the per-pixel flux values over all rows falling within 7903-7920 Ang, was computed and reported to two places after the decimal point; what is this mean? 1.30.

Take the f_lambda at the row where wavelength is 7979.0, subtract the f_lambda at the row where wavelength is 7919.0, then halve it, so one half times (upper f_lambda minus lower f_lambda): 0.035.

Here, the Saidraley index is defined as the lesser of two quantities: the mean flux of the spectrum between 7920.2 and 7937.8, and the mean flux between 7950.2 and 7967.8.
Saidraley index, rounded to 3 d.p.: 1.168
